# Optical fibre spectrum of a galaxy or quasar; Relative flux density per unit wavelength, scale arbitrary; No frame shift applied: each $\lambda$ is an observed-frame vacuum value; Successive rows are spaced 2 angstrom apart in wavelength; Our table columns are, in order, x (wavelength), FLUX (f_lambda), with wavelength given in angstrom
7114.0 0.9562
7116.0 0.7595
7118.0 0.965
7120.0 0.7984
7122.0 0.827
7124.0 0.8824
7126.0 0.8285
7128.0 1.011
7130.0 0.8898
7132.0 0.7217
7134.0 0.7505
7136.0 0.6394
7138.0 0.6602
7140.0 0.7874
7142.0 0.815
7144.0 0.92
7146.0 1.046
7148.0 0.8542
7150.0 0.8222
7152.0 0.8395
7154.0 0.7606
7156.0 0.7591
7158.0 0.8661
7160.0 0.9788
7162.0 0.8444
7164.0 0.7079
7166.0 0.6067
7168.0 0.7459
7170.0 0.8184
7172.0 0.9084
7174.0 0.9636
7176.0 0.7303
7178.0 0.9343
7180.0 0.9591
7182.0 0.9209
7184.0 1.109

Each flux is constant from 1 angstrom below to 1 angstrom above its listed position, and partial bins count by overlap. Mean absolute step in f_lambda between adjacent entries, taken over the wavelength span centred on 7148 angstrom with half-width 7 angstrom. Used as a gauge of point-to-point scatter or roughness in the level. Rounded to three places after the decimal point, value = 0.092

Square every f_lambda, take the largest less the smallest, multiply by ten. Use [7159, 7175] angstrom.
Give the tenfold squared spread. 6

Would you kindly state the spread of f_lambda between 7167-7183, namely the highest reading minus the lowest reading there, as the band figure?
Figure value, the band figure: 0.23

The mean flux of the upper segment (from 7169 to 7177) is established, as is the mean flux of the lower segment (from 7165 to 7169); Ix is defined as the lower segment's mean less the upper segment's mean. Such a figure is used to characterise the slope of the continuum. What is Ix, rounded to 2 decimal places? -0.18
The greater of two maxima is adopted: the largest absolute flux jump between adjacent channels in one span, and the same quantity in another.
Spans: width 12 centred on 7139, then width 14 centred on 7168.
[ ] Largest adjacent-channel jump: 0.14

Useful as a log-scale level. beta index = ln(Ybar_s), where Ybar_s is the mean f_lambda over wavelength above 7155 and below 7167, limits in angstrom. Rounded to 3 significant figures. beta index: -0.231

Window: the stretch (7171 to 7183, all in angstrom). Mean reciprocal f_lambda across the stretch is 1.12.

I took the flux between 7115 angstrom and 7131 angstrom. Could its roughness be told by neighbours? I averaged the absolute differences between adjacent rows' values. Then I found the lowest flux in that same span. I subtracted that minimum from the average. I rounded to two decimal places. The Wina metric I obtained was -0.64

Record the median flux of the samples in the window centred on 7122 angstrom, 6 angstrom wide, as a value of 0.83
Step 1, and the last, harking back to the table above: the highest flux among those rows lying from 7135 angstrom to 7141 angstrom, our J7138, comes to 0.7874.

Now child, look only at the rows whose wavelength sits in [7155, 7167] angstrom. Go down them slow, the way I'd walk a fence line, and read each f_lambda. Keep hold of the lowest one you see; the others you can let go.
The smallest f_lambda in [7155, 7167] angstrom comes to 0.6067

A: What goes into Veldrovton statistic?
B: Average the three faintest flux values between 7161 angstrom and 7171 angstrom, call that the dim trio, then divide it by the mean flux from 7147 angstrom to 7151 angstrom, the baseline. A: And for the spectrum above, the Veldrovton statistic 0.819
